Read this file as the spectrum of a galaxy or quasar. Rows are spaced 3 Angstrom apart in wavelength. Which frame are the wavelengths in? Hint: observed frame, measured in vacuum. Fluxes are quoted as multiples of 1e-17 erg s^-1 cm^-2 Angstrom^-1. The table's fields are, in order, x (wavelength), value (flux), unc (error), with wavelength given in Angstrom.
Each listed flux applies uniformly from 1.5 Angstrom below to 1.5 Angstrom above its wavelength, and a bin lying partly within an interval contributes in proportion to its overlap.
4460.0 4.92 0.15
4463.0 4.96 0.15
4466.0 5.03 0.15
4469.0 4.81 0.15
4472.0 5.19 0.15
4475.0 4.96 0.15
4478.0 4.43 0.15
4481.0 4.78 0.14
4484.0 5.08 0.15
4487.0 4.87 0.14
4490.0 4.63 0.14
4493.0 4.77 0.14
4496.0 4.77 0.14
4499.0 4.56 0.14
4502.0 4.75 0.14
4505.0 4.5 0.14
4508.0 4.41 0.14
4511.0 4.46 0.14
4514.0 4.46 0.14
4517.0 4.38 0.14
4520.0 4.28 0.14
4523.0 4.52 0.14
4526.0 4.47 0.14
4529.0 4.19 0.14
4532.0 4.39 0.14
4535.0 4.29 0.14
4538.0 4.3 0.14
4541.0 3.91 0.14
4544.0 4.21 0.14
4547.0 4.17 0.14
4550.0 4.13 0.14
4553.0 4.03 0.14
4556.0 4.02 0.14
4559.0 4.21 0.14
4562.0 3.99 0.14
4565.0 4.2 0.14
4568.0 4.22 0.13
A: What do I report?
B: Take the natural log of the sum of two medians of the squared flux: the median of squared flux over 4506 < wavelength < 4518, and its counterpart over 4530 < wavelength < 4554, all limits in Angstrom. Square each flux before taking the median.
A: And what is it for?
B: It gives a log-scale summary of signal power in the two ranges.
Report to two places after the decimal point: 3.62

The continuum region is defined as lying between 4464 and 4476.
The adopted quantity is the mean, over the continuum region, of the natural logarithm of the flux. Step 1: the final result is 1.61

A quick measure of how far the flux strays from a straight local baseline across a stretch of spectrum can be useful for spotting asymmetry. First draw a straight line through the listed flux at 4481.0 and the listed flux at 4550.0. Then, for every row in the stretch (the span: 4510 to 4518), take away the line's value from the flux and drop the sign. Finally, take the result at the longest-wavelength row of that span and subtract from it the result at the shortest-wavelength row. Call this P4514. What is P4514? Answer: 0.02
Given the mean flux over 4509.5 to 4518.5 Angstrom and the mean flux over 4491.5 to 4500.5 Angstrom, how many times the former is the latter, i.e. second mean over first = 1.06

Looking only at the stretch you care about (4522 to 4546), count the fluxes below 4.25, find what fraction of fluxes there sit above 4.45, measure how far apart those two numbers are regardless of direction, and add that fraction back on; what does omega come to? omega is 3.0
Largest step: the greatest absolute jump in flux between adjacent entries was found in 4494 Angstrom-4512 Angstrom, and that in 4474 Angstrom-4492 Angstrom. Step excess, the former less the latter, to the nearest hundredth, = -0.28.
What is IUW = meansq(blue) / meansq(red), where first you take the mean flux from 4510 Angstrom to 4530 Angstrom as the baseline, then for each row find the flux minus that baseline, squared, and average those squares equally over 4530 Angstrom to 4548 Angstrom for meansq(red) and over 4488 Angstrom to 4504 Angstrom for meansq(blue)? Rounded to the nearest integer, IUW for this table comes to 2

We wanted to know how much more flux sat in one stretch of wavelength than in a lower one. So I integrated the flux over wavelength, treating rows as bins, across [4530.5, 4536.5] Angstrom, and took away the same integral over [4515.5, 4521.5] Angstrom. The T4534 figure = 0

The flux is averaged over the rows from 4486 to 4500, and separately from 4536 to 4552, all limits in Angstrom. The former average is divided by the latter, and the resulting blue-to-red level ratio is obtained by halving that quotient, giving 0.569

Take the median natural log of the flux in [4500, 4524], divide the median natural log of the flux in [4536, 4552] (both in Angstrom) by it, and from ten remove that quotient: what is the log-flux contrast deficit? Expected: 9.04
